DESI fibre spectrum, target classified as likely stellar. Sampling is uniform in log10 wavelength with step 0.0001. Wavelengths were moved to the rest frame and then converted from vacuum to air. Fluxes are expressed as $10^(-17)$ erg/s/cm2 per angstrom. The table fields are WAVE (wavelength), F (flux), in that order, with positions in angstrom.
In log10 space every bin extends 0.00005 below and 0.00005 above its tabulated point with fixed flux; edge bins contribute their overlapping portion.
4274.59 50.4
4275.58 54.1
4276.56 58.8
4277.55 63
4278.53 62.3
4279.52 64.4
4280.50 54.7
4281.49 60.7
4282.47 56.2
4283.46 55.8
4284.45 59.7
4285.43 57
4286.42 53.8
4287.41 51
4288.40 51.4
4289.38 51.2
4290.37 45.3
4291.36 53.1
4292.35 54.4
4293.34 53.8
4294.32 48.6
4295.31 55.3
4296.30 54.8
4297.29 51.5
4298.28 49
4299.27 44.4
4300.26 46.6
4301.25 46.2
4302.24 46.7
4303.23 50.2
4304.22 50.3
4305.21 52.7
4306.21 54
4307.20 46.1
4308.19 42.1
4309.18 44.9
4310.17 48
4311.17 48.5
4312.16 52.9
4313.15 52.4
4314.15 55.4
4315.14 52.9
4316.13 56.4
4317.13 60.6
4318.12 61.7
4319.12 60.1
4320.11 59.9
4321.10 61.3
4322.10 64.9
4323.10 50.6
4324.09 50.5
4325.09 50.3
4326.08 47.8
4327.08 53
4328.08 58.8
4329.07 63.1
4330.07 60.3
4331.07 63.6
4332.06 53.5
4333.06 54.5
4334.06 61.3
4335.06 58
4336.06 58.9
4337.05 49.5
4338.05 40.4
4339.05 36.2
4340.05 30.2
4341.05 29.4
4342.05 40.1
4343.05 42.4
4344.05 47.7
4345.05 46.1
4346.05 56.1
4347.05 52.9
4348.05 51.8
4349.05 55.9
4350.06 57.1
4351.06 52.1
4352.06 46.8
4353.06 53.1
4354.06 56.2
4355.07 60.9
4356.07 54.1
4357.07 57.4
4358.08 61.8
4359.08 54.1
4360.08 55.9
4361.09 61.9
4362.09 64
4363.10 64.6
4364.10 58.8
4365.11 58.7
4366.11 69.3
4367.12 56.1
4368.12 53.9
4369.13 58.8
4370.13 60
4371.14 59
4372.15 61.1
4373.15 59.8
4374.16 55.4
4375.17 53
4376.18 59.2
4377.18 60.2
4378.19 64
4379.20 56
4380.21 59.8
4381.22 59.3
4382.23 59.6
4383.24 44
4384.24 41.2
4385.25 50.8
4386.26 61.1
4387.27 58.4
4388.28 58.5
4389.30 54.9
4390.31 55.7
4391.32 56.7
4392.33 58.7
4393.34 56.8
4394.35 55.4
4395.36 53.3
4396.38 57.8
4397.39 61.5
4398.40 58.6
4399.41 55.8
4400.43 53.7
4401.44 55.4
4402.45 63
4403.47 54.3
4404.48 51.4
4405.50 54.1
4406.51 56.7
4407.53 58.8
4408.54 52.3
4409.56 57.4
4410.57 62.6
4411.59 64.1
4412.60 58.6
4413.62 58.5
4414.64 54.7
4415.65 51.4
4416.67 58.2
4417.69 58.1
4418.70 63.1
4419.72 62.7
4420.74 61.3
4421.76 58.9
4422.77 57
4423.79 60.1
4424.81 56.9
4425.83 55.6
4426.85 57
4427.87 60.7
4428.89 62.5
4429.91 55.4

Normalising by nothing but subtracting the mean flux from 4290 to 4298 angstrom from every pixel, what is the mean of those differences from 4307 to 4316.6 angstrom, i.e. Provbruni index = -2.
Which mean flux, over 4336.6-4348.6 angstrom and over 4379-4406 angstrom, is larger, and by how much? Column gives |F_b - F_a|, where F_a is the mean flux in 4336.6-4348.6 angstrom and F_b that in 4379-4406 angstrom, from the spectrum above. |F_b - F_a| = 12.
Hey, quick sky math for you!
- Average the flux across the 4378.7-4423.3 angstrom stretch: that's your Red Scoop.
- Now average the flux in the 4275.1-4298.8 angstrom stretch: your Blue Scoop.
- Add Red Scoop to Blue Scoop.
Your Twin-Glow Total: 112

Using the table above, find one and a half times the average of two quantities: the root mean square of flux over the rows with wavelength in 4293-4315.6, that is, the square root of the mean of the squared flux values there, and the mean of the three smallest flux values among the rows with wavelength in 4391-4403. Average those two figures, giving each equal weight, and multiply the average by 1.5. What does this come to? 78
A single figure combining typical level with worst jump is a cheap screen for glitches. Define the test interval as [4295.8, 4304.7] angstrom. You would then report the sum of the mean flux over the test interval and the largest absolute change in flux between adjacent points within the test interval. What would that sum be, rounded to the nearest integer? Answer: 53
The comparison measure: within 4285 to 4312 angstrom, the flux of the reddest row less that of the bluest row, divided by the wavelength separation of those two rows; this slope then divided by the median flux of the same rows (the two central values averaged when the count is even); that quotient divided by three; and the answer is -0.002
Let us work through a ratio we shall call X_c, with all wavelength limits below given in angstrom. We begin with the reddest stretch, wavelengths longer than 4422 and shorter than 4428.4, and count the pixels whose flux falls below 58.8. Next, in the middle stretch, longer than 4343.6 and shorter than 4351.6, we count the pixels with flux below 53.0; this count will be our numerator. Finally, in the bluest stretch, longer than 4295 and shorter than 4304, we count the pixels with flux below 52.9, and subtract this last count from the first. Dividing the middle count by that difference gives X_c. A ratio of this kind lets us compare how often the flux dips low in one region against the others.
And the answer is -1.7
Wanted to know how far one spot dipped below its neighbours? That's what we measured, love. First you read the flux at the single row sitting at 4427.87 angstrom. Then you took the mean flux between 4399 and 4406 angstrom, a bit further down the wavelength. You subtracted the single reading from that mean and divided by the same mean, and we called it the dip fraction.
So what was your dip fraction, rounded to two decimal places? -0.10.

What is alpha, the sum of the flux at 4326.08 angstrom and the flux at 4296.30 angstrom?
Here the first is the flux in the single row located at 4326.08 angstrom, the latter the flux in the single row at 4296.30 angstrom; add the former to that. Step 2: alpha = 103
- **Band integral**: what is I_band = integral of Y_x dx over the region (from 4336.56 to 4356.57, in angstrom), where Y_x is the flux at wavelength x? 960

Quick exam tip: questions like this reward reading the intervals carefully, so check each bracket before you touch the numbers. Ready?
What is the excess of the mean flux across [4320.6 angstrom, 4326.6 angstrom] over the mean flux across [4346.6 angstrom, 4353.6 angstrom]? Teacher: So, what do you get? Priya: 1.4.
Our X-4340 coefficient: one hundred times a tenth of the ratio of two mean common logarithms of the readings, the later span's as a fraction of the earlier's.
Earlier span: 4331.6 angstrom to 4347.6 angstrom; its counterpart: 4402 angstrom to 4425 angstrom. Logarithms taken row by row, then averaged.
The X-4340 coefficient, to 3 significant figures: 10.6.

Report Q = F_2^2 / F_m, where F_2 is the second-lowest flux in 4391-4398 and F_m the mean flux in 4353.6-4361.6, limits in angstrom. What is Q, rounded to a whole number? 53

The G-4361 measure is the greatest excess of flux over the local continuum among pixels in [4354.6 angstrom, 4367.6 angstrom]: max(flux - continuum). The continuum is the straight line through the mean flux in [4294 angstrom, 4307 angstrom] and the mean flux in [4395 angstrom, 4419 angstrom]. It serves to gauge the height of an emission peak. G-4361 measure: 15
